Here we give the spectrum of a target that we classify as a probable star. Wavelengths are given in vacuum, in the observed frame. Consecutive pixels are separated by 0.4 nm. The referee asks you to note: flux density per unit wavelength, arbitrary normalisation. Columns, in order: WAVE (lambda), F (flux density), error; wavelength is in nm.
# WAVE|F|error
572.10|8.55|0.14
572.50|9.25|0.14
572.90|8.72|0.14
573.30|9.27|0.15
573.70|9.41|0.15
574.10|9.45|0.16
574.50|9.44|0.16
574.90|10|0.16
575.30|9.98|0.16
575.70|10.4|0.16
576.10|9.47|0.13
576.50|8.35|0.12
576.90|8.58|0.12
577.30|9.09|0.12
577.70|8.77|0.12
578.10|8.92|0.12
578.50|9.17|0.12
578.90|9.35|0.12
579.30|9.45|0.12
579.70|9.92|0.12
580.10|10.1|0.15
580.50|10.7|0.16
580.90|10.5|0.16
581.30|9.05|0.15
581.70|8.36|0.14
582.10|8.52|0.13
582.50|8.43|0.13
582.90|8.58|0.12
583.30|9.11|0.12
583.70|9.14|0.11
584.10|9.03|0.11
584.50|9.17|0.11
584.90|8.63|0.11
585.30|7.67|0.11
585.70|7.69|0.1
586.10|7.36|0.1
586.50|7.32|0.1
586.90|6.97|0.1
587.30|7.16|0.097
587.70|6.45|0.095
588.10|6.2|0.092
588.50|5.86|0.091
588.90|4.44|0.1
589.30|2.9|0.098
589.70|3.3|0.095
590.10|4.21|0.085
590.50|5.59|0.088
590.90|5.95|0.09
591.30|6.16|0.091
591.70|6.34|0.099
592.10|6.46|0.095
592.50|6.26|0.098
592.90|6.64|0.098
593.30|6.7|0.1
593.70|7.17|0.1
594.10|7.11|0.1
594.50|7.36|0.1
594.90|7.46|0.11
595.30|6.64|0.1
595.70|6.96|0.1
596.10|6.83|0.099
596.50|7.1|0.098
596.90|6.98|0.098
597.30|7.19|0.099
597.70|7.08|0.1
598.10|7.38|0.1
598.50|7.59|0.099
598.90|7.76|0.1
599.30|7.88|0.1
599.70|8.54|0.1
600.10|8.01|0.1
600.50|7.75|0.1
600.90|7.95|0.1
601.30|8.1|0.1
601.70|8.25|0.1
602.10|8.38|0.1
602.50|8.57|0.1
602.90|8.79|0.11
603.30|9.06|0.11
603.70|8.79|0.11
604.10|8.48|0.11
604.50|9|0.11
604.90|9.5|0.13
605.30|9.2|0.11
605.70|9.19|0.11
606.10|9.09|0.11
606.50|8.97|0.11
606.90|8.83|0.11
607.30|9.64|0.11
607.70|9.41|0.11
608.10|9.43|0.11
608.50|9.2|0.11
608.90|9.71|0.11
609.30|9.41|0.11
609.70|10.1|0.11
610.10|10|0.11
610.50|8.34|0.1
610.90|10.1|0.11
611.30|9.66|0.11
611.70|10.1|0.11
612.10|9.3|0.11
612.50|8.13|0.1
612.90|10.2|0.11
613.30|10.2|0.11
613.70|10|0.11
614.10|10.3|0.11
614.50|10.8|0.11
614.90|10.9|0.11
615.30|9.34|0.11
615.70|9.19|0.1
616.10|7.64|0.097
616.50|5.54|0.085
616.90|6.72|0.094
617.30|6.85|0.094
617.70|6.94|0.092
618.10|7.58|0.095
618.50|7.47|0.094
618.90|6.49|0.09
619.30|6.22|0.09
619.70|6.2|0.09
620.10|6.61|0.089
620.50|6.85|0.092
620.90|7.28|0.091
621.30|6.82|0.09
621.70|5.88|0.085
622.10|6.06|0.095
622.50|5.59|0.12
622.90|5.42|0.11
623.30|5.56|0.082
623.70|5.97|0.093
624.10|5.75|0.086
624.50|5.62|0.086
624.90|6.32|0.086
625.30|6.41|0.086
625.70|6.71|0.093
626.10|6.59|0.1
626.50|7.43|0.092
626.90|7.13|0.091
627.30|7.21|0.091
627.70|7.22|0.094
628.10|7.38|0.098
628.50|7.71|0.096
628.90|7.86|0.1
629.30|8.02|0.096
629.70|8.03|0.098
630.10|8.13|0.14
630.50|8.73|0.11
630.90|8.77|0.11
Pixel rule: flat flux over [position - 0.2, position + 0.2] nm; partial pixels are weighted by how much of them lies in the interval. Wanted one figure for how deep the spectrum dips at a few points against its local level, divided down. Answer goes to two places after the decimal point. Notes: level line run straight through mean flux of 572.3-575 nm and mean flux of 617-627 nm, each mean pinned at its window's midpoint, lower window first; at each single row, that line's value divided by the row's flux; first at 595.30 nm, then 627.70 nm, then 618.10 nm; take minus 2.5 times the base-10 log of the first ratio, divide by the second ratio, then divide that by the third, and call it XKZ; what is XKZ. -0.28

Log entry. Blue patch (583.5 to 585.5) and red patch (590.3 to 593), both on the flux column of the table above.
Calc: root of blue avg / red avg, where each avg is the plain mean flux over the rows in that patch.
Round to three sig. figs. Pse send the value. 1.19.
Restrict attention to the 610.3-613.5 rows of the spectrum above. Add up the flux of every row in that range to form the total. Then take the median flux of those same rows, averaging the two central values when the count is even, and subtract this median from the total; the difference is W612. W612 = 66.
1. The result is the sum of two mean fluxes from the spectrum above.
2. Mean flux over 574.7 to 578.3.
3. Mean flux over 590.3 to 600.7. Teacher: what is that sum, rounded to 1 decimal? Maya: 16.3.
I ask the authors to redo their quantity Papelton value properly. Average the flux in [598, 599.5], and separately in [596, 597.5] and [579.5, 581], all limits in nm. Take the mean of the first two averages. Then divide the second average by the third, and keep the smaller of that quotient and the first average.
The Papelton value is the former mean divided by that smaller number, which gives 10.8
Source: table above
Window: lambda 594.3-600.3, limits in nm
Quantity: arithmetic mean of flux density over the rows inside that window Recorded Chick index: 7.4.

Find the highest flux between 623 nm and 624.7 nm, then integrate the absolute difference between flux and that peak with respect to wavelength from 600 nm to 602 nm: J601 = 4.1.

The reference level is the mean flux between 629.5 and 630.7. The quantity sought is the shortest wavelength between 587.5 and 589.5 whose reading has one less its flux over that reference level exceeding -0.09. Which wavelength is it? 587.70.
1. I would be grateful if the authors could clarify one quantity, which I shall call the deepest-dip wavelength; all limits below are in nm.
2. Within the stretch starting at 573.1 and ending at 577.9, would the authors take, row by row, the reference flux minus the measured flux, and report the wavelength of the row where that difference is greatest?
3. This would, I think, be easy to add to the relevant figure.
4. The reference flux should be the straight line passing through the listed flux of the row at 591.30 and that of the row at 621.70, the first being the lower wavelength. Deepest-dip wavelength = 576.50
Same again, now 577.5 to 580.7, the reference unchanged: 577.70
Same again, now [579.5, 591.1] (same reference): 589.30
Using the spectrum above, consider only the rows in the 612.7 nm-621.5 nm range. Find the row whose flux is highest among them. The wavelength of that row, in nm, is 614.90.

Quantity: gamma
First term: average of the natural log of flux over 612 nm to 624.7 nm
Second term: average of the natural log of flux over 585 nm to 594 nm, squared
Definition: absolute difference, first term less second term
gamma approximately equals 1.2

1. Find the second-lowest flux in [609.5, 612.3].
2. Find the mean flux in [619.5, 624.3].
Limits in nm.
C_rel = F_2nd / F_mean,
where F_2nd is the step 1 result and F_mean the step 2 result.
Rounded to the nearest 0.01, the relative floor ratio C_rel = 1.51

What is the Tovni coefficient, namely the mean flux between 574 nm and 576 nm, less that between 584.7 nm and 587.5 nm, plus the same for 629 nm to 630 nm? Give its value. 10.3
